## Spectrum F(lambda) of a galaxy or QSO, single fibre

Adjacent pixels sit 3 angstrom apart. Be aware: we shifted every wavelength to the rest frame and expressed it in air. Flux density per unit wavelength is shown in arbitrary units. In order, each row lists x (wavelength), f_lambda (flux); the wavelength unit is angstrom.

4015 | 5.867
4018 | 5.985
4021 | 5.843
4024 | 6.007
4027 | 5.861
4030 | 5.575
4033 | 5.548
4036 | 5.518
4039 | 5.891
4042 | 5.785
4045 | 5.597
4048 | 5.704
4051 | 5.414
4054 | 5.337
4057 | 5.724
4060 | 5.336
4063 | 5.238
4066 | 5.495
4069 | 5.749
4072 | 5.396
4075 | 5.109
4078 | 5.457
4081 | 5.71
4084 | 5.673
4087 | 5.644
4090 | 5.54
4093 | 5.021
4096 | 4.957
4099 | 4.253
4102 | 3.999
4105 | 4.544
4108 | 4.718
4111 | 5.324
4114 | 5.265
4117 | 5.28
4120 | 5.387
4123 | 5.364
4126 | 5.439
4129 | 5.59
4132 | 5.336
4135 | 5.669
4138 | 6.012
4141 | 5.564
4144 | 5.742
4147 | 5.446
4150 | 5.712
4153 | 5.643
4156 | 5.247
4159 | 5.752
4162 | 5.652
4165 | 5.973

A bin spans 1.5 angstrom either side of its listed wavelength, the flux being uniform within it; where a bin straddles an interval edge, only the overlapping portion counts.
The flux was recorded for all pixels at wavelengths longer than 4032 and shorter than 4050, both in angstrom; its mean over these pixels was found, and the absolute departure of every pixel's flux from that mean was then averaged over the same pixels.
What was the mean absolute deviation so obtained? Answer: 0.12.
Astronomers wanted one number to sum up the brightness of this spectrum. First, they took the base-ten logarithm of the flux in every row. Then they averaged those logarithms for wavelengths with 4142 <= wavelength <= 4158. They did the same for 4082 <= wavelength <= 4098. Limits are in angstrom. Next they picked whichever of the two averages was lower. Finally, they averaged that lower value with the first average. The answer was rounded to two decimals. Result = 0.74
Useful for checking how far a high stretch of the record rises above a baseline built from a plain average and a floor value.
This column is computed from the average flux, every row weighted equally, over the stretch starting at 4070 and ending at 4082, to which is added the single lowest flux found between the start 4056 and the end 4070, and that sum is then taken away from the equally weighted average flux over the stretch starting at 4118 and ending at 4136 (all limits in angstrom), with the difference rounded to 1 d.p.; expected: -5.2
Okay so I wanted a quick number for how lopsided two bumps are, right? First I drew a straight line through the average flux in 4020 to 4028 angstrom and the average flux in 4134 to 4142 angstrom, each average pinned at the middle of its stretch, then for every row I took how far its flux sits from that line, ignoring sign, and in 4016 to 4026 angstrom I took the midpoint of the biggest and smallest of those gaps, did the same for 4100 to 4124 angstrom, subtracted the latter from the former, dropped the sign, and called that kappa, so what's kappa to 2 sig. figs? 1.0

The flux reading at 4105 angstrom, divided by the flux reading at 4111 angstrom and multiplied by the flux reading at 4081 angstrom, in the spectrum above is 4.87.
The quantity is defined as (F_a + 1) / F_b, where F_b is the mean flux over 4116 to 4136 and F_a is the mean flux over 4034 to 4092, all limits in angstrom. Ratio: 1.20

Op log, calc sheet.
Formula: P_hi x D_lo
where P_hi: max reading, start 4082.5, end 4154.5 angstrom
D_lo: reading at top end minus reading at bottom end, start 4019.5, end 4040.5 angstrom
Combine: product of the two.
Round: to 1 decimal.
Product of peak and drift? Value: 0.3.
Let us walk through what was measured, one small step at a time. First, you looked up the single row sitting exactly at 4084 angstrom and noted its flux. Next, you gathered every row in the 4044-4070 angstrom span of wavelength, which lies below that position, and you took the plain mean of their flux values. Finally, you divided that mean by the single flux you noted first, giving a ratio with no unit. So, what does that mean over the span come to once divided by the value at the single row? 0.97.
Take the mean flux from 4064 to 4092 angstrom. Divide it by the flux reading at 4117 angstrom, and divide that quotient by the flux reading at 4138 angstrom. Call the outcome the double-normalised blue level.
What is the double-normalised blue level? 0.174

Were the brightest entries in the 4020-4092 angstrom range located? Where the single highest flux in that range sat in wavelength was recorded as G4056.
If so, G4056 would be 4024 angstrom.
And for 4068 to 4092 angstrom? 4069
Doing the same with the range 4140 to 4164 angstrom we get 4159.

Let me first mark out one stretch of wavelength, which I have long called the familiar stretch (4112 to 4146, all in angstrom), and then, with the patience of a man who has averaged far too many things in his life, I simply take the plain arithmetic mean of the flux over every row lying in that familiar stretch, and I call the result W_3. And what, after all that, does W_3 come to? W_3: 5.5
